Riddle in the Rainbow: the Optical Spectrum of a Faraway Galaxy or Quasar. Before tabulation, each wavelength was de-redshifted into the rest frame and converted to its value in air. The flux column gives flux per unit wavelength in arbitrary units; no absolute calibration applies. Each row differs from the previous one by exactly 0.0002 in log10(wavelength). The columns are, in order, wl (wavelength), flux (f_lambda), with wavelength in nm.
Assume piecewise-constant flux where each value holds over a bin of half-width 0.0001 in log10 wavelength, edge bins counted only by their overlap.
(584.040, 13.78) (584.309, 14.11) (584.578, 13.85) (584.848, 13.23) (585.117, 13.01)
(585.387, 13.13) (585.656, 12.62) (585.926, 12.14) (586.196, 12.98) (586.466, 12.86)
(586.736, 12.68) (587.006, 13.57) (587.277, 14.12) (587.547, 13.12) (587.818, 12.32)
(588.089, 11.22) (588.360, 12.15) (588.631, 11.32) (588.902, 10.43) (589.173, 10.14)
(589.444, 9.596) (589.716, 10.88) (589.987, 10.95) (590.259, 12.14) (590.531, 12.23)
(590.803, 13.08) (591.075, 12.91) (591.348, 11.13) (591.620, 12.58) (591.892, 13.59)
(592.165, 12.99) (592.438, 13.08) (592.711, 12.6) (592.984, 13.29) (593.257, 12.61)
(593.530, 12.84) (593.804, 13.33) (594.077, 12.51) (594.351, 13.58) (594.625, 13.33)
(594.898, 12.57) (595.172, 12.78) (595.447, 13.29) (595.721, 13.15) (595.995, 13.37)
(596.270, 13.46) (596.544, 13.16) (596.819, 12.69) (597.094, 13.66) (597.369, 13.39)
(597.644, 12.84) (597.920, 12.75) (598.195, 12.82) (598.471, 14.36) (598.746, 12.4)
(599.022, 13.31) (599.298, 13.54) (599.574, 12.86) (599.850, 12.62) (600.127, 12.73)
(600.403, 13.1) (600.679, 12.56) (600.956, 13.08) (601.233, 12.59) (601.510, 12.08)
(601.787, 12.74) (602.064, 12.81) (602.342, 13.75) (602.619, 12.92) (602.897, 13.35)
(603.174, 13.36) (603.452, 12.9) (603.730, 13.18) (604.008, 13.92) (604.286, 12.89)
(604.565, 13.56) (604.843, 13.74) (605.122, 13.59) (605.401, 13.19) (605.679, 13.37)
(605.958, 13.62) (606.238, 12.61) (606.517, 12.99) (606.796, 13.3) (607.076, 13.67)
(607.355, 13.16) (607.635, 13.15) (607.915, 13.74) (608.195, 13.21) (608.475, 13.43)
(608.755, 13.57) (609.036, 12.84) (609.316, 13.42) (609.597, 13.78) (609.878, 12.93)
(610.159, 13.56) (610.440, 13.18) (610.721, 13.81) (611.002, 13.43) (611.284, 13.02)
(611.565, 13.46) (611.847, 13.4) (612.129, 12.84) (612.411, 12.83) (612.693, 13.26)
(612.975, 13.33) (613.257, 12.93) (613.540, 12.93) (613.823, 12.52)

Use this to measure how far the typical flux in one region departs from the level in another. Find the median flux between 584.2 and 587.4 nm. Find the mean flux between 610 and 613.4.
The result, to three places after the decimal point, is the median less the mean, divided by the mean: -0.014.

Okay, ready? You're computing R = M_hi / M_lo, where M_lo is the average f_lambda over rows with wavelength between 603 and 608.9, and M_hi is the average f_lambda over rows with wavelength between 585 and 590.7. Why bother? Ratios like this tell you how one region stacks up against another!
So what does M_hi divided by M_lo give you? 0.91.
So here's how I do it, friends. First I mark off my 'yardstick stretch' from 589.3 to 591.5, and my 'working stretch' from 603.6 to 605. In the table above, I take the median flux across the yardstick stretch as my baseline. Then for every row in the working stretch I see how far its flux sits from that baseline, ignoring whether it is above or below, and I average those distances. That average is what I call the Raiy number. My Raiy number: 1.8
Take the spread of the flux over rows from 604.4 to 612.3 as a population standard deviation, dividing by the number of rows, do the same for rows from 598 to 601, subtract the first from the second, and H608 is 0.22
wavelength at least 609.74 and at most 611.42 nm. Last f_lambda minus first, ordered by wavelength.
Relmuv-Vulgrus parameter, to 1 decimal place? 0.1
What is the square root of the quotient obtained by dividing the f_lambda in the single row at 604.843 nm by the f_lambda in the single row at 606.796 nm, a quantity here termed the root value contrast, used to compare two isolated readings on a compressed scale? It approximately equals 1.02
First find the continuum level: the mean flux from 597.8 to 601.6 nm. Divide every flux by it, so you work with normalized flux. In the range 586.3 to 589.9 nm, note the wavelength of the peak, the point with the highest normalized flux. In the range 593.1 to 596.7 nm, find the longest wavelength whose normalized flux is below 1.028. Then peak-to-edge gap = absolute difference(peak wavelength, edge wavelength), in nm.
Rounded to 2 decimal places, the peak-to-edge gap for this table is 9.27 nm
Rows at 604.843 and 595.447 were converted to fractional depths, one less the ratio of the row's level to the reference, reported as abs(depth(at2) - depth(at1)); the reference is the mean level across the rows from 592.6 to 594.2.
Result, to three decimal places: 0.035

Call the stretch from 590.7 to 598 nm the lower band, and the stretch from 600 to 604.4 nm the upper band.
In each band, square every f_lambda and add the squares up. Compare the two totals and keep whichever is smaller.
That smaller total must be 2706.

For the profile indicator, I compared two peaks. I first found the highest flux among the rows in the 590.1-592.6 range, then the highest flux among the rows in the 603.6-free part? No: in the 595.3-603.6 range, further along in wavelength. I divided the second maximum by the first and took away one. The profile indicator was 0.057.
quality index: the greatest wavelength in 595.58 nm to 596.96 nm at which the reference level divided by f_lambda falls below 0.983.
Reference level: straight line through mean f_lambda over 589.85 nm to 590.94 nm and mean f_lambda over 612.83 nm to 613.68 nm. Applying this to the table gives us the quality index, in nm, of 596.819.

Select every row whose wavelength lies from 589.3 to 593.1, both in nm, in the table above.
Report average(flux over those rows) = 12.2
